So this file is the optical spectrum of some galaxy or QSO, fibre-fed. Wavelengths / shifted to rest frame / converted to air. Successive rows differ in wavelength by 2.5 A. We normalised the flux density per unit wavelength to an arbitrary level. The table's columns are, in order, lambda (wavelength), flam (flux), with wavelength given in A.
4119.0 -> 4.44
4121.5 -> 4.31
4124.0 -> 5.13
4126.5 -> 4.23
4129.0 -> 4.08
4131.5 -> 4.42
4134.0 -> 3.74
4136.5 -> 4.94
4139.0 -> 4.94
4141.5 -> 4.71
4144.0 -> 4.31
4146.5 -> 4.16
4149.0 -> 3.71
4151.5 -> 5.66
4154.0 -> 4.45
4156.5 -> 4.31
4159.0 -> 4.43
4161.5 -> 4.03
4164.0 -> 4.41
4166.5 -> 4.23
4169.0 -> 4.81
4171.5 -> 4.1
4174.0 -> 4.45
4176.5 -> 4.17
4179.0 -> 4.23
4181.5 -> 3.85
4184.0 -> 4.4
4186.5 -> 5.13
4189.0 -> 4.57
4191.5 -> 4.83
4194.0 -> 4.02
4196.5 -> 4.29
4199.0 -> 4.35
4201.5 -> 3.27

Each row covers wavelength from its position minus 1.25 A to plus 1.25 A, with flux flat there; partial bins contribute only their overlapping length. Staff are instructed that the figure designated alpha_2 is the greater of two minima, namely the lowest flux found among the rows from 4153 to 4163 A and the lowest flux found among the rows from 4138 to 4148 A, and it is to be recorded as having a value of 4.16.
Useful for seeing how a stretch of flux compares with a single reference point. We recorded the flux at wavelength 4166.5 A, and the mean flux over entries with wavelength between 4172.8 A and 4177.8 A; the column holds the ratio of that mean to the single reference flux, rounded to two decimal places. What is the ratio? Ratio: 1.02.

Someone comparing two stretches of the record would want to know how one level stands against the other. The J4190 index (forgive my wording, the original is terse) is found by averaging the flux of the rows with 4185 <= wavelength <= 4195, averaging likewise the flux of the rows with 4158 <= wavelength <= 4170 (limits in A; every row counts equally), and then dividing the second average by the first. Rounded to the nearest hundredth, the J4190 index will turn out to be 0.94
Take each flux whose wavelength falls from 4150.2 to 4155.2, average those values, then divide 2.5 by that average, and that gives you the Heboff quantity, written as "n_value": 0.495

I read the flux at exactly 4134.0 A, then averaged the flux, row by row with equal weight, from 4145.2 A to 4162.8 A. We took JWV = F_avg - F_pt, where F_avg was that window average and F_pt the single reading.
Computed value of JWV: 0.7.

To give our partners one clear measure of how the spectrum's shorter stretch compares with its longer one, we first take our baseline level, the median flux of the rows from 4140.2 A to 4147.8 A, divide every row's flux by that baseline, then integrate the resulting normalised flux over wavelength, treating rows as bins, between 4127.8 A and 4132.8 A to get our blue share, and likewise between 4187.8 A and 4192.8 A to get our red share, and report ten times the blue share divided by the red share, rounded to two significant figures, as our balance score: 9.0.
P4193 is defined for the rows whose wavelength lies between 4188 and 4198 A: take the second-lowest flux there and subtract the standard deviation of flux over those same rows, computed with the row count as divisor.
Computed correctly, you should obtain 4.0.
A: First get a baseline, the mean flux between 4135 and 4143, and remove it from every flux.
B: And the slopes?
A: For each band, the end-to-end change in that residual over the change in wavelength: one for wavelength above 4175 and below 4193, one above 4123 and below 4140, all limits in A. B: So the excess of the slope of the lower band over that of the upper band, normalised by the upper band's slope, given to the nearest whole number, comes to -1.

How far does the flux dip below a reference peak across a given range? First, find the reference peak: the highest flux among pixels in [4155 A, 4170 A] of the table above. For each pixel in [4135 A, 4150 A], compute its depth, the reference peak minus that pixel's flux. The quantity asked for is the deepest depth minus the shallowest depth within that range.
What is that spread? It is 1.23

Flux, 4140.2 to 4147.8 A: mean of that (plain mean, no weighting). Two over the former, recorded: 0.455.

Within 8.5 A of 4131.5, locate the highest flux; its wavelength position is 4124.0 A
